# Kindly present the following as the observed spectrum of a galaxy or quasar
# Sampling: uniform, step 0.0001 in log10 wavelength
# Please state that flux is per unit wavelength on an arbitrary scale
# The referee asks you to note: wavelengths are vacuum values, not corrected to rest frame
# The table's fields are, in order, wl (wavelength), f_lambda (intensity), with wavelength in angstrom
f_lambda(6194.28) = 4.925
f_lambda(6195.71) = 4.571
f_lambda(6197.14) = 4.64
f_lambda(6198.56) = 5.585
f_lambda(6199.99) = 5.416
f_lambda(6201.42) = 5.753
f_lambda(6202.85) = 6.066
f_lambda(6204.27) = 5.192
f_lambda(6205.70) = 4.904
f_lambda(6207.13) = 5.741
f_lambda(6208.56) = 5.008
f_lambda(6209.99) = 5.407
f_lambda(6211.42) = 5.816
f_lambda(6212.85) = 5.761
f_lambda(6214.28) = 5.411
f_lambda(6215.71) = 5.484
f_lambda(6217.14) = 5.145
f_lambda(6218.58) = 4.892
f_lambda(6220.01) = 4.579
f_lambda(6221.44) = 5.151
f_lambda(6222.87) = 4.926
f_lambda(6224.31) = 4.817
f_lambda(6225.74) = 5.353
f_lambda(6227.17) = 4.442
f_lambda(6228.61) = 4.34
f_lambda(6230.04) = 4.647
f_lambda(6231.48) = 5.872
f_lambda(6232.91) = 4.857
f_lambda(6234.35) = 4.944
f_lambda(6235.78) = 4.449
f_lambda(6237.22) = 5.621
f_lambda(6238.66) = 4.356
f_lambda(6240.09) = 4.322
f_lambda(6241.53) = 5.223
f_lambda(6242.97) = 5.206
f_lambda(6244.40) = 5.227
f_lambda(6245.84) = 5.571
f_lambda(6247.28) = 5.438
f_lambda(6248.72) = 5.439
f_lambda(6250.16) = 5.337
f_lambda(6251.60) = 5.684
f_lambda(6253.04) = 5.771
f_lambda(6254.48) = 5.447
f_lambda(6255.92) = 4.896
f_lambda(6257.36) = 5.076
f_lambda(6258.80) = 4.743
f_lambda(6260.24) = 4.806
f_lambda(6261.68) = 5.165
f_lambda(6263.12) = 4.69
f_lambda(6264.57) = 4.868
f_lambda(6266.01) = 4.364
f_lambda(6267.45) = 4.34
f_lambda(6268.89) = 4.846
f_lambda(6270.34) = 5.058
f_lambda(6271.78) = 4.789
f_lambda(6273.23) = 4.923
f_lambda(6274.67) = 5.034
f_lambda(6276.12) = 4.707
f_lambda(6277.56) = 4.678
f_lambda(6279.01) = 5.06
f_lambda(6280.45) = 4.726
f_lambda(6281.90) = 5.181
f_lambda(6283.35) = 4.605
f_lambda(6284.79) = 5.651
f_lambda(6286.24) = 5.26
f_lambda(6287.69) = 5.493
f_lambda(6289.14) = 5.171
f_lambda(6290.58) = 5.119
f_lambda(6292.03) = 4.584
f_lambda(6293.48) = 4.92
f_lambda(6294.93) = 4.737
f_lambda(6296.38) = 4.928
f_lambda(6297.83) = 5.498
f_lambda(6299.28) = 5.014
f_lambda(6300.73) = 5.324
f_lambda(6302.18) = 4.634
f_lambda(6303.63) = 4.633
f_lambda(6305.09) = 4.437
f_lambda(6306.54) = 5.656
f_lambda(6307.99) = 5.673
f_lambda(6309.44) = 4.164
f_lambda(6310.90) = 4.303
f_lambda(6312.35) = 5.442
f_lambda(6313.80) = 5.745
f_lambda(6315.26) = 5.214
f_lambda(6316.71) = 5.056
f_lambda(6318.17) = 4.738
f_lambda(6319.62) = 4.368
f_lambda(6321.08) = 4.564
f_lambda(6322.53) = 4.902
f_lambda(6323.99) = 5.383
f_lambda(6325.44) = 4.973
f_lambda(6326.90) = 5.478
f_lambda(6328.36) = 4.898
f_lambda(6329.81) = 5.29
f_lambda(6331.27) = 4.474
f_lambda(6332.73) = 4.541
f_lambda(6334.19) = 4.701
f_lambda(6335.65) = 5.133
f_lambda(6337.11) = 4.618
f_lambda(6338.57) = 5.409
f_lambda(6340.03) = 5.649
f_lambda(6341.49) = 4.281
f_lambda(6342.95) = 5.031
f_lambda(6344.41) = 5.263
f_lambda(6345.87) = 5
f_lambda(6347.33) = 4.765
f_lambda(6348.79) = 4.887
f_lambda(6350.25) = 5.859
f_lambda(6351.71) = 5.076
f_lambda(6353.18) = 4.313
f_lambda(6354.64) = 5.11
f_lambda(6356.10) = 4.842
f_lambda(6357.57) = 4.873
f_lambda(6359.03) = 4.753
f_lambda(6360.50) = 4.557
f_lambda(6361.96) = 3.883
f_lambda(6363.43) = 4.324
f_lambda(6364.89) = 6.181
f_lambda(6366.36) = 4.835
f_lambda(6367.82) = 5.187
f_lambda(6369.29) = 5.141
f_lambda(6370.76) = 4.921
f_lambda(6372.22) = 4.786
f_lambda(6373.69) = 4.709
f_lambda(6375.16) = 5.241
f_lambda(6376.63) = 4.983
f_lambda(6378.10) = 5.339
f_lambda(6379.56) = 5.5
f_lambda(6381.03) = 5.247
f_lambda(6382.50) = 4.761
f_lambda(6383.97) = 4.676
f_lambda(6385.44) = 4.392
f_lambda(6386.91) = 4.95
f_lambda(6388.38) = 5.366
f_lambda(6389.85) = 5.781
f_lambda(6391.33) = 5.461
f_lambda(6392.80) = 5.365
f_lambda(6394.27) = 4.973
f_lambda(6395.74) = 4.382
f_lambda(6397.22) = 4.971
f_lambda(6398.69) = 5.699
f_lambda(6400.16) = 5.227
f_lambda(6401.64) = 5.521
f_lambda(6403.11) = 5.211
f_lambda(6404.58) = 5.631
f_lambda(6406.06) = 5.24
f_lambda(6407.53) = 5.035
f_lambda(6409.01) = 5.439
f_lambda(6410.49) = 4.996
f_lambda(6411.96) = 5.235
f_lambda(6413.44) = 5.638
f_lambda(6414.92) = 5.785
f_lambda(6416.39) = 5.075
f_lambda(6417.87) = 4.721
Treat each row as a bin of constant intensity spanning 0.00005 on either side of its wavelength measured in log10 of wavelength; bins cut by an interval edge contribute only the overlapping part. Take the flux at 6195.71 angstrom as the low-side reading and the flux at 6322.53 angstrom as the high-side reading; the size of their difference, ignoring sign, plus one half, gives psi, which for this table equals 0.83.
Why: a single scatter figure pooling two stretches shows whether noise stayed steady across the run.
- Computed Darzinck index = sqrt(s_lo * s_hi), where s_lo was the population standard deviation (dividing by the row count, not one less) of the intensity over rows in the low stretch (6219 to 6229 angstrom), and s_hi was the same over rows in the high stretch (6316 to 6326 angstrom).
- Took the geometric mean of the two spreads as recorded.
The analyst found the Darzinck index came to 0.33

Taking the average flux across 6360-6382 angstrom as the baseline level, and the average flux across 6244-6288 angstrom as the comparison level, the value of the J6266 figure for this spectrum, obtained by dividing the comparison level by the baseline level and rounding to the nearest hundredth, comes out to 1.01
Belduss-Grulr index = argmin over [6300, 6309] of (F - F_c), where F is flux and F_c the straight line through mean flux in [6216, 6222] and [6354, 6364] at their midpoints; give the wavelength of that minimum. 6305.09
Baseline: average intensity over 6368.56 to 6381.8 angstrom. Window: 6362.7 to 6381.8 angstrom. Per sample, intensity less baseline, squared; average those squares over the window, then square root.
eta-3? 0.430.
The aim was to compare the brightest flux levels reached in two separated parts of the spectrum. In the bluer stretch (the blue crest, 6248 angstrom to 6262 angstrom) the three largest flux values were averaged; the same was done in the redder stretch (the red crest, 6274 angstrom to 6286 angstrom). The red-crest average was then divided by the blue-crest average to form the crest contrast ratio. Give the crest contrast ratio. 0.94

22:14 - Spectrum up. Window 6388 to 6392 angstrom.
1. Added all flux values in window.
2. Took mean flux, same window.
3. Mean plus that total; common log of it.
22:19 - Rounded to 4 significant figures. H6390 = 1.345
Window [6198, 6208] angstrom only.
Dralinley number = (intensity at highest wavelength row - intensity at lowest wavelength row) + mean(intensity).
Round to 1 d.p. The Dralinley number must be 5.7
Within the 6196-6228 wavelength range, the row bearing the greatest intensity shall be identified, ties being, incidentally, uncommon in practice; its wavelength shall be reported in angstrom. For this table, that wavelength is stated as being 6202.85 angstrom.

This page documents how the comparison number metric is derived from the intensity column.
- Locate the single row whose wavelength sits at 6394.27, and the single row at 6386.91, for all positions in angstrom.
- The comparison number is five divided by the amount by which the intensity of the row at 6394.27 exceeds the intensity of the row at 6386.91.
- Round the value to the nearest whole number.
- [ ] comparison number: 217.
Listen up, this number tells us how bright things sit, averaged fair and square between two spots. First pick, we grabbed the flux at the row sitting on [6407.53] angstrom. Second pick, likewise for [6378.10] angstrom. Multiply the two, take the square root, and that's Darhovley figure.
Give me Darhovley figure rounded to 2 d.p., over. 5.18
